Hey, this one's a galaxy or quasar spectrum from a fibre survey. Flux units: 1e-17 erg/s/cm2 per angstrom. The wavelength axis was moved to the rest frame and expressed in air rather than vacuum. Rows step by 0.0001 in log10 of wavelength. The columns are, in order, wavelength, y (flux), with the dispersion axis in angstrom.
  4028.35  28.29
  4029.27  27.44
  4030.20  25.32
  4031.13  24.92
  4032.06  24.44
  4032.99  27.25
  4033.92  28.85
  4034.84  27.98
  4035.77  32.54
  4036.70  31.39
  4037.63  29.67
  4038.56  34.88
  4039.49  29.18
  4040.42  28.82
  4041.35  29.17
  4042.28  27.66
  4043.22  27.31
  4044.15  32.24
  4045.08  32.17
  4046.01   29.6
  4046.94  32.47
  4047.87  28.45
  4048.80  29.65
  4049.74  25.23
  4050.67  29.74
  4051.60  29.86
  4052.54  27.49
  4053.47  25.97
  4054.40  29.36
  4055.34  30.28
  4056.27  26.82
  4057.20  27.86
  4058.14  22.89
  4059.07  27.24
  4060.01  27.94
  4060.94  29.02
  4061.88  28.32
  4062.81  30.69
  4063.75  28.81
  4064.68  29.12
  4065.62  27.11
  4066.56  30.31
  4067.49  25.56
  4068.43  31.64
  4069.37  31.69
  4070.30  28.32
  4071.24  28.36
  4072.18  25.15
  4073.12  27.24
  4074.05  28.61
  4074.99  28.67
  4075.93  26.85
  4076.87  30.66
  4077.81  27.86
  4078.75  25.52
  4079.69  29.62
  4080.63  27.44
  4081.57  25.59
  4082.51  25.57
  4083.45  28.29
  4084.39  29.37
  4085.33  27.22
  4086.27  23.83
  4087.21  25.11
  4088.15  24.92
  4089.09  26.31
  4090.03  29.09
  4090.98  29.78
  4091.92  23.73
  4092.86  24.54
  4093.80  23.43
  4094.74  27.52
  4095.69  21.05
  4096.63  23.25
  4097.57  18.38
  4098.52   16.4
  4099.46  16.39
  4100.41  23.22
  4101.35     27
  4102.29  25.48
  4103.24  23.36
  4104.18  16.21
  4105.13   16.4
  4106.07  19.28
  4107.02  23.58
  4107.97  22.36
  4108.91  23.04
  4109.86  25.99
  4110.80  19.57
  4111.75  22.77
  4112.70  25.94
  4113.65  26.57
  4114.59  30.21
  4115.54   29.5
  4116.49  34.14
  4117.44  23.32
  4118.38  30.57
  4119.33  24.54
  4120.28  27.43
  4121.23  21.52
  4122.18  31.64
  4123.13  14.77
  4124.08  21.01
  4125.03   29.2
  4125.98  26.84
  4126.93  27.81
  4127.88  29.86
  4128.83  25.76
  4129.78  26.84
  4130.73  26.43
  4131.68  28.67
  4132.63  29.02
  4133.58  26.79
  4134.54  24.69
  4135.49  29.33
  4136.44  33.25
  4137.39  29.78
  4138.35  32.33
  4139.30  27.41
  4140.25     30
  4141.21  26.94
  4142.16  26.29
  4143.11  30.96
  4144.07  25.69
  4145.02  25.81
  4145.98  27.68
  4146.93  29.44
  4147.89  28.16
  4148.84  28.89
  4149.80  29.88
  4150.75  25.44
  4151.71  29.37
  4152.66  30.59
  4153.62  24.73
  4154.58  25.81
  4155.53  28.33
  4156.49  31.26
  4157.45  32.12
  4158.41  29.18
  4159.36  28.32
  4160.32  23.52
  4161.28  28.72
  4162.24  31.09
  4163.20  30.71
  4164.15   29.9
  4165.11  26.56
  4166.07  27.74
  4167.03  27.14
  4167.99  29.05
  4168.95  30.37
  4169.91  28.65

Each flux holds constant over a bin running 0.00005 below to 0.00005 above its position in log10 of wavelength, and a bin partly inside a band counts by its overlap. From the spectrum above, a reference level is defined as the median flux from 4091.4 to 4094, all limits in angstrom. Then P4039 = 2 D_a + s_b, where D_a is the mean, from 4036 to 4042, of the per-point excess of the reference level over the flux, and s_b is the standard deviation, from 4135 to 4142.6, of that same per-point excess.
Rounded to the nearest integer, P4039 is -11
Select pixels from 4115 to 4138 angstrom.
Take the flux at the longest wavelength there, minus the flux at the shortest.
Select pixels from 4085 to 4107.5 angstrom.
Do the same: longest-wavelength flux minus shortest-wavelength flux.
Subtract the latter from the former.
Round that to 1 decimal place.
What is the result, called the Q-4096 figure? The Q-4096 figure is 3.9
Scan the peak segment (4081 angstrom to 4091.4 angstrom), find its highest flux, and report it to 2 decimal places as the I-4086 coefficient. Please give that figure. 29.78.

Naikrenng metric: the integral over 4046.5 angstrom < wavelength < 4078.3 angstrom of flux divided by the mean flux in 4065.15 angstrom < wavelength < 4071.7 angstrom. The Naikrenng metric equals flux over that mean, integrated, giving 31 angstrom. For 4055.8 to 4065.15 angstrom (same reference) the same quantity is 9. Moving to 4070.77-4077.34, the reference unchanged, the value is 6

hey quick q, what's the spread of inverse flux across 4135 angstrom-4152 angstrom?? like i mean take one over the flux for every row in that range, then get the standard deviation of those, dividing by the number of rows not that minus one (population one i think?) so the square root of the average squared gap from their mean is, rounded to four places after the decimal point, 0.0026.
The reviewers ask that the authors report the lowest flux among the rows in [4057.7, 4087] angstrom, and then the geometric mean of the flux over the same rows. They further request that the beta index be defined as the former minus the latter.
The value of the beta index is -4.9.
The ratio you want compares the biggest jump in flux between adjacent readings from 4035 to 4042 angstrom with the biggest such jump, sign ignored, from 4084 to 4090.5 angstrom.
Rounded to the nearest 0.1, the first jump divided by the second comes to 1.7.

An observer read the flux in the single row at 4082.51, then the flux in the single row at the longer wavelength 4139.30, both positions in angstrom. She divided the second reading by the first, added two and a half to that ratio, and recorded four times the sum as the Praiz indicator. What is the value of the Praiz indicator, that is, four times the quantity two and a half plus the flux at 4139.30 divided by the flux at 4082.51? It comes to 14.3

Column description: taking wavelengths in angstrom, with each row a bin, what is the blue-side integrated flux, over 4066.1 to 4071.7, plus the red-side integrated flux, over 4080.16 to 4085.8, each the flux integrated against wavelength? 318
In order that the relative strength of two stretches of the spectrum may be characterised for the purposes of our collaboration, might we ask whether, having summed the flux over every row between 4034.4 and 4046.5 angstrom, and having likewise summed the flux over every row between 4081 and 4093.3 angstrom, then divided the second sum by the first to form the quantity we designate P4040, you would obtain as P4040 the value 0.87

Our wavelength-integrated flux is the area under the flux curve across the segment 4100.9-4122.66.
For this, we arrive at 540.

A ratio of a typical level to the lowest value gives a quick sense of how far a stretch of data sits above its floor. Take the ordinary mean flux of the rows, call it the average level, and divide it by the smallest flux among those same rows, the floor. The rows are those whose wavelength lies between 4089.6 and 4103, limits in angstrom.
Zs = 1.43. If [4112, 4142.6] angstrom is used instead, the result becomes 1.86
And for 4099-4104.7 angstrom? 1.35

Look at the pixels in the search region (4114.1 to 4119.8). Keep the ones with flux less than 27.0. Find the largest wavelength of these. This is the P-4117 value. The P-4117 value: 4119.33 angstrom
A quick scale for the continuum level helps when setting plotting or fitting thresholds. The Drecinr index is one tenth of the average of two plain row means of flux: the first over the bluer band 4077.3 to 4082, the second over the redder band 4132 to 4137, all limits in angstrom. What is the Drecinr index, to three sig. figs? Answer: 2.79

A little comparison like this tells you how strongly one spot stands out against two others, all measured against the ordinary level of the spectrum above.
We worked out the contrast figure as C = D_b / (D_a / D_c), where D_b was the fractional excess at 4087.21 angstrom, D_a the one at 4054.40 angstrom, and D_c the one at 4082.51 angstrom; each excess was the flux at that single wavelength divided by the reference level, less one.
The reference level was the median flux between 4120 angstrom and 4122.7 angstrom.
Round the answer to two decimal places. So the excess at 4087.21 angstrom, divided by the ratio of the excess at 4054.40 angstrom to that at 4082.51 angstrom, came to 0.08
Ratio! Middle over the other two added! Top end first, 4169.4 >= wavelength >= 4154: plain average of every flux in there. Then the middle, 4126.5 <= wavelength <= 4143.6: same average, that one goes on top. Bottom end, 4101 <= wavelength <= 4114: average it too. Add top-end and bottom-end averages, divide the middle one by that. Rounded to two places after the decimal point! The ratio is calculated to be 0.55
